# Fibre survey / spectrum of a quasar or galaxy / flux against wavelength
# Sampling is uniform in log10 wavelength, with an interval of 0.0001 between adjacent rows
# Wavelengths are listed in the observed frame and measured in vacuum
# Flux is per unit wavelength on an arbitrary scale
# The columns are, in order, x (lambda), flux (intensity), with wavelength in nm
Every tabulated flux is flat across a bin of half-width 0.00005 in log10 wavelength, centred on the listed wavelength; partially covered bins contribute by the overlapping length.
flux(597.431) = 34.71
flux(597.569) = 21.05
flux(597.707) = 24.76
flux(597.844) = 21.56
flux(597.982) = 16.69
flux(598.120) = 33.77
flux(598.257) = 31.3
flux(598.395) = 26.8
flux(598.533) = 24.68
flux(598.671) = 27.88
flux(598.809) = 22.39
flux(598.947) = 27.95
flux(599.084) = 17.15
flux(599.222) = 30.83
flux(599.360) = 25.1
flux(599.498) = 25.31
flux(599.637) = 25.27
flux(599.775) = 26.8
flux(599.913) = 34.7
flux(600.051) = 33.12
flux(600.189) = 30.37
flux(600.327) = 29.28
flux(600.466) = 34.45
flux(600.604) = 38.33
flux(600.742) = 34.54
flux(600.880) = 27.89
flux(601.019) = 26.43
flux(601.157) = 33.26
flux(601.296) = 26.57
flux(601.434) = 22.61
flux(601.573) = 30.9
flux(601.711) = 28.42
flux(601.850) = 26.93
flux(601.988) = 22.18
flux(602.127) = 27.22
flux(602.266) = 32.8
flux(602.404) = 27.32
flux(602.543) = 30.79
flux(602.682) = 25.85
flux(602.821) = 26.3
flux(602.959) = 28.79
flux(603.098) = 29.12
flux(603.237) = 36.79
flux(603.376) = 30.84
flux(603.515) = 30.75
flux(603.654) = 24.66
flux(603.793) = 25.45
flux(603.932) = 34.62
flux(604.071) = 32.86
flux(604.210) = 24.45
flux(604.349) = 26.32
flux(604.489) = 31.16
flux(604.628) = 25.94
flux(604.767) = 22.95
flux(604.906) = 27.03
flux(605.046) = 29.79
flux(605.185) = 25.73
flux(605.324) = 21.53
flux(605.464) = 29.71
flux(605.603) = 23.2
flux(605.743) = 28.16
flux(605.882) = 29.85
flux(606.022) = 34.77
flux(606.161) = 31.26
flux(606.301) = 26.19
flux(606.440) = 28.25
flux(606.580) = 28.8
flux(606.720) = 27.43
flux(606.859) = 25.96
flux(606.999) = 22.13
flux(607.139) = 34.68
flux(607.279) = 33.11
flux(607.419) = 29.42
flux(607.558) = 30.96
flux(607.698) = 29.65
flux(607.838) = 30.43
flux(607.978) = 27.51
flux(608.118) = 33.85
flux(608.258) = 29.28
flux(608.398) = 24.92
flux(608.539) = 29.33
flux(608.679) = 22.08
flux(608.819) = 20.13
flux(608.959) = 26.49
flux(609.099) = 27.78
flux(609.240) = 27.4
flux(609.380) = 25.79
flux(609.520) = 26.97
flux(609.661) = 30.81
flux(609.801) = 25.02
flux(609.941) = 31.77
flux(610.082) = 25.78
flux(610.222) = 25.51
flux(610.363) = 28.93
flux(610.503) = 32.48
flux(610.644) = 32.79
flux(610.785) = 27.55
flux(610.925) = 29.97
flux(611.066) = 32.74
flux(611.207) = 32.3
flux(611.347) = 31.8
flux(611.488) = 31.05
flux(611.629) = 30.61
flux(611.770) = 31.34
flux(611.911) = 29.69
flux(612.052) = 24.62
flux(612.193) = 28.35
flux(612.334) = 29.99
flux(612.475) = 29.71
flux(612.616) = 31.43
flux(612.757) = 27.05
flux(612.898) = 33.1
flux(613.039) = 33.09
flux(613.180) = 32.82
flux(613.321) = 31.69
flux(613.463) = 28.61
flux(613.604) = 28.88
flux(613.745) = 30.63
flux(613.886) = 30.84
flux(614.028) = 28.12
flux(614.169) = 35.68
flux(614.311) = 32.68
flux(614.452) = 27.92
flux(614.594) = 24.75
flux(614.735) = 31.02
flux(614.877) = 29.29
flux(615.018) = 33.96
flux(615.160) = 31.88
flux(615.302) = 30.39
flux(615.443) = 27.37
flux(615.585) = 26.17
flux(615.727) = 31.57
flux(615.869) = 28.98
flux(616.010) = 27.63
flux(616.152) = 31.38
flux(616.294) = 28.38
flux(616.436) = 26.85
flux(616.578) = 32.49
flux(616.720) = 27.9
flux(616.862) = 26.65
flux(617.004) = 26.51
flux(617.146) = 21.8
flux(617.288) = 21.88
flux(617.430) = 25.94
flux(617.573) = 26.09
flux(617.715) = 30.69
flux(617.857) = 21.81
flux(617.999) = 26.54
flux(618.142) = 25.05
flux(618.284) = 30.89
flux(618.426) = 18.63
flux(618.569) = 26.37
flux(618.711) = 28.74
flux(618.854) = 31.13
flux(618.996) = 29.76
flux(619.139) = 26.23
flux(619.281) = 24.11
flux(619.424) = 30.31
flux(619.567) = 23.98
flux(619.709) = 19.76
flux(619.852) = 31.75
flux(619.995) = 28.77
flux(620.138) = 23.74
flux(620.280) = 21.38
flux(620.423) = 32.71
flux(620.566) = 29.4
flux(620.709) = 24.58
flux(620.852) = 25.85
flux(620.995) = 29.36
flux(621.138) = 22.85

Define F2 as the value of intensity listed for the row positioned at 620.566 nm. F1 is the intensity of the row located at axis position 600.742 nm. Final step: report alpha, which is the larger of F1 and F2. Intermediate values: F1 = 34.54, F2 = 29.4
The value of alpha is 34.5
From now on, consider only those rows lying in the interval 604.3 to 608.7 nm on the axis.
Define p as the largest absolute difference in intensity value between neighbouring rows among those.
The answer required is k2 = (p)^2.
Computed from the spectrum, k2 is 158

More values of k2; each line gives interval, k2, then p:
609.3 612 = 46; 7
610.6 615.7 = 57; 8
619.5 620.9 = 144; 12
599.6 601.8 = 69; 8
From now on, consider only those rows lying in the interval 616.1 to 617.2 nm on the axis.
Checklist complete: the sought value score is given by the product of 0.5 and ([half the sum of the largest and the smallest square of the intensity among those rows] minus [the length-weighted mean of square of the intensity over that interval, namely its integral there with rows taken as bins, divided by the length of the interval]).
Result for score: -7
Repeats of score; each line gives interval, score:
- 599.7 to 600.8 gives 8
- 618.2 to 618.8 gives -30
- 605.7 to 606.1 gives 12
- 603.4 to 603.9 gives -6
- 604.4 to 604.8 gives 5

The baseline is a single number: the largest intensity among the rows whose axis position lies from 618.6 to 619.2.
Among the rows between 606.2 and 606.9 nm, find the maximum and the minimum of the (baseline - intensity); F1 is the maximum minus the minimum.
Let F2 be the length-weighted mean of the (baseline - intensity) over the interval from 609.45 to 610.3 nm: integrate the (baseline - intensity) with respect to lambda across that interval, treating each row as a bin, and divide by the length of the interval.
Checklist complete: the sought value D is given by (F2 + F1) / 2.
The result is 3.2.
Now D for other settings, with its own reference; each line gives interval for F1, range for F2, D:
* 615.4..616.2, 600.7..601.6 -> 4.0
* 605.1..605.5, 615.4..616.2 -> 5.2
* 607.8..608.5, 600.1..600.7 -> 3.4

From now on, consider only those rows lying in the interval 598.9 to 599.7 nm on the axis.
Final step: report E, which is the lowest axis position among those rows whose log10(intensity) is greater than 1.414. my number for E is 598.947 nm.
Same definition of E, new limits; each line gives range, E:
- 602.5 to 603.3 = 602.543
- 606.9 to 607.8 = 607.139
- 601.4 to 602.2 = 601.573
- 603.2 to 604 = 603.237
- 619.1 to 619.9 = 619.139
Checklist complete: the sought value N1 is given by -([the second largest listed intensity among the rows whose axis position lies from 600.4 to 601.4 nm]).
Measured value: -35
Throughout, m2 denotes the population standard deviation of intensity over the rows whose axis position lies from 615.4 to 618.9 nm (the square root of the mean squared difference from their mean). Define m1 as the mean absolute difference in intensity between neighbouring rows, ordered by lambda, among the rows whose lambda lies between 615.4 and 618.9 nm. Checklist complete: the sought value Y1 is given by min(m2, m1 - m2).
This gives 0.37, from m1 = 3.7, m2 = 3.4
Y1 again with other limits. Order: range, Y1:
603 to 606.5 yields 0.61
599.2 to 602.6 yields 0.00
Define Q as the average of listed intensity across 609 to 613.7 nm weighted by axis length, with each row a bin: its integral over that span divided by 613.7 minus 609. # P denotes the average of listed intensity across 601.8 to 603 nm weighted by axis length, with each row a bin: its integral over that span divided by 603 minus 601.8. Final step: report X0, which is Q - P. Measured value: 2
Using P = 27.6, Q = 29.6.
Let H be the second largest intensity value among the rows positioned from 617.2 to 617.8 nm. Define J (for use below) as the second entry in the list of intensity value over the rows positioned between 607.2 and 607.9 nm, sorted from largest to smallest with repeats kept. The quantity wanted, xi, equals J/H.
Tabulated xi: 1.19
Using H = 26.09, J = 30.96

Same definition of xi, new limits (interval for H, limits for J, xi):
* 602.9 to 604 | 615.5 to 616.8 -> 0.91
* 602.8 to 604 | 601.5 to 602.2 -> 0.82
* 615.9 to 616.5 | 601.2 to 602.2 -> 1.00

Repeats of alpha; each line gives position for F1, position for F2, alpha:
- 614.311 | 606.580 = 32.7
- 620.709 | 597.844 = 24.6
